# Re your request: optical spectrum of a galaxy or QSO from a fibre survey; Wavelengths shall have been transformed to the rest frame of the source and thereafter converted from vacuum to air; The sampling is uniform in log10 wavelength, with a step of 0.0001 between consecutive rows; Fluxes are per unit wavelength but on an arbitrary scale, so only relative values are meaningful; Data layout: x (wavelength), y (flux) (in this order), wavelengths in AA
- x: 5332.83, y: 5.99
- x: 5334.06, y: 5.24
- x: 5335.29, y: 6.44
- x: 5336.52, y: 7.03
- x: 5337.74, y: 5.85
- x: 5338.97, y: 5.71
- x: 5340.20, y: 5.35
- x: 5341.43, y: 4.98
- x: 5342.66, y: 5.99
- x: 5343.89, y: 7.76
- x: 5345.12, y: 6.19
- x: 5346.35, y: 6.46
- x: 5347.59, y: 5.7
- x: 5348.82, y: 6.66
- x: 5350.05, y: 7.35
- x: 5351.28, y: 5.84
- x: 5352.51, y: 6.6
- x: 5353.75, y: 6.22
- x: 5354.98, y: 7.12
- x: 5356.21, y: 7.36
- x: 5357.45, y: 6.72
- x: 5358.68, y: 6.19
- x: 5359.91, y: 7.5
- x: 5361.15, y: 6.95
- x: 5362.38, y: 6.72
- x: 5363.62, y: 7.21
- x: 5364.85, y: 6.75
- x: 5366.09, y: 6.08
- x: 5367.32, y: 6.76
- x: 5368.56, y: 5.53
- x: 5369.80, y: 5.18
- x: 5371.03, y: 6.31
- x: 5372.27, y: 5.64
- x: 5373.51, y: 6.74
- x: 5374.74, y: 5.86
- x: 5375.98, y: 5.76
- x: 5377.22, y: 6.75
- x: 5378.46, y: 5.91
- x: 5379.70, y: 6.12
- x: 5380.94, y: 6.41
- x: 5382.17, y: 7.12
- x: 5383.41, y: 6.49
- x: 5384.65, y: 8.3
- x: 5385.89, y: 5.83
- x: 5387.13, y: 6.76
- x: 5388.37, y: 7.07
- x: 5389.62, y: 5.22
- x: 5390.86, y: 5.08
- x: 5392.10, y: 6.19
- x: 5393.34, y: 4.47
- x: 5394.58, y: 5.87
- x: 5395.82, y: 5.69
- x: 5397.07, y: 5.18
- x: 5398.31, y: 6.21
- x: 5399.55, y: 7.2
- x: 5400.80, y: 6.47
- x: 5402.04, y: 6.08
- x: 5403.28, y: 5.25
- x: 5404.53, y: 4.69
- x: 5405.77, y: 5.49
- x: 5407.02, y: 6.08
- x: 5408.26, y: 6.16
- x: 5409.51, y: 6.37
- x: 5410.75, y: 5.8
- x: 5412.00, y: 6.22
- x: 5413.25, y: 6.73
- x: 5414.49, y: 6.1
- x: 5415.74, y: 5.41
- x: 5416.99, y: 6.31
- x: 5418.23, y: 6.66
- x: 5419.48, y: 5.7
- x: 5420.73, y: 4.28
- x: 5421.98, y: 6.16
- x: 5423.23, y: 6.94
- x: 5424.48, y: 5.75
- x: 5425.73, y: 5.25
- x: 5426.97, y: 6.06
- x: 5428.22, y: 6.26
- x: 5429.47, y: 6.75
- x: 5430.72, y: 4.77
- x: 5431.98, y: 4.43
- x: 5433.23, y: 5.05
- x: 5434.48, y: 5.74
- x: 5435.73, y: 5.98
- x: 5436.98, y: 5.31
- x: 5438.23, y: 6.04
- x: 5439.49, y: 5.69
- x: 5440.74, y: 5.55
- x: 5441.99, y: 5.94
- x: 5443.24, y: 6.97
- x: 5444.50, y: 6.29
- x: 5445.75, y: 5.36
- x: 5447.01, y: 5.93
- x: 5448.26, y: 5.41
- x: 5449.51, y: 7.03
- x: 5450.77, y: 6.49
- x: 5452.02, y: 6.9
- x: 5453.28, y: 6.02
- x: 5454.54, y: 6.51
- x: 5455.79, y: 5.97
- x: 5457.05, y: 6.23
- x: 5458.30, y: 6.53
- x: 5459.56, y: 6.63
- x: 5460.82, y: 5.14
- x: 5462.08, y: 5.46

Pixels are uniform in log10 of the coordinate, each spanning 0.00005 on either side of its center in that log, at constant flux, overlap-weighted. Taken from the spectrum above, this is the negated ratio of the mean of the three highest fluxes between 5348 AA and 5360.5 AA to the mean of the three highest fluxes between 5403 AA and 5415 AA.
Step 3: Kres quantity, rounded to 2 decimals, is -1.15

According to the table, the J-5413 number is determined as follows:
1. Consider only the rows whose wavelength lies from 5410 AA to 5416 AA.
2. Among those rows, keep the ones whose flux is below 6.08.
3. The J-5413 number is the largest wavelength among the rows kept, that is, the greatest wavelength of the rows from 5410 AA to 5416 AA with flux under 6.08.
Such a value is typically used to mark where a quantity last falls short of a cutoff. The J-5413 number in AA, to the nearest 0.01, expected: 5415.74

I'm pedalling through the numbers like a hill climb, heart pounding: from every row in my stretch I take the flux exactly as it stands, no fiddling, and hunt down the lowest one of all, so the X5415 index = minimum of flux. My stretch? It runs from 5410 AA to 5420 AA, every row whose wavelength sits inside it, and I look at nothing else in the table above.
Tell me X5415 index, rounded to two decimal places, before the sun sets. 5.41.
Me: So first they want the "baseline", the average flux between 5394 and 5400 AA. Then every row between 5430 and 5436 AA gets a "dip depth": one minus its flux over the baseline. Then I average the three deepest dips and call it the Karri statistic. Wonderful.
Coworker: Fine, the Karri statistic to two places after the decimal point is 0.21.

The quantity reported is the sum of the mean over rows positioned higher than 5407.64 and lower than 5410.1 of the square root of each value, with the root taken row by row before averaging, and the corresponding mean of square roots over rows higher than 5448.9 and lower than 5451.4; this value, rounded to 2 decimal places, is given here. 5.10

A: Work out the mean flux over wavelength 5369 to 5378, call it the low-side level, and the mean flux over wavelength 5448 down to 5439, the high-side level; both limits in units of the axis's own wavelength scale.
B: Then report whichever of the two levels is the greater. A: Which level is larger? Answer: 6.0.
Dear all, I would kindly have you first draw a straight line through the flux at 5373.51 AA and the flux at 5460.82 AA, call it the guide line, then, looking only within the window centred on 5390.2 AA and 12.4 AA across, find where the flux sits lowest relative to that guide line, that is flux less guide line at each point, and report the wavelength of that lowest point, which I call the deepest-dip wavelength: 5393.34 AA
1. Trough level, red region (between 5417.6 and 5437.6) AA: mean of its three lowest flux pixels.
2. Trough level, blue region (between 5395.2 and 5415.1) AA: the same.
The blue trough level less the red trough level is 0.5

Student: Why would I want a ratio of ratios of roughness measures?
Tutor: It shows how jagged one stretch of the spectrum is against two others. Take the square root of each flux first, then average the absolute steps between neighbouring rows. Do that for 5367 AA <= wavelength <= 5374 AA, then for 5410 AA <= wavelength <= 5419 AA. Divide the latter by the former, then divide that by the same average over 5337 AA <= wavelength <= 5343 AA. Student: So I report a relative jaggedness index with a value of 6.4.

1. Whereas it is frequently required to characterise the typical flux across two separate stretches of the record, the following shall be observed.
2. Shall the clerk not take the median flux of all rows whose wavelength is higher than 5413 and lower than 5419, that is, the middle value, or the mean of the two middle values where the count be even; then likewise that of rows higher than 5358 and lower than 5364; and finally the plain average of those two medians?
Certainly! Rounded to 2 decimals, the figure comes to 6.63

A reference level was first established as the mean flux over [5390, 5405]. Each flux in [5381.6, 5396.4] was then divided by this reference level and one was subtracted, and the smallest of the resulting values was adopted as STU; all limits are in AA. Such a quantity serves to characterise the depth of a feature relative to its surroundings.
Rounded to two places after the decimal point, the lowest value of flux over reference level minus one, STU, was -0.22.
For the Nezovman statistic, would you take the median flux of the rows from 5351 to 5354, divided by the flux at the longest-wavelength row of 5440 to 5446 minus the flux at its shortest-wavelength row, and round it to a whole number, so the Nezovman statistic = -33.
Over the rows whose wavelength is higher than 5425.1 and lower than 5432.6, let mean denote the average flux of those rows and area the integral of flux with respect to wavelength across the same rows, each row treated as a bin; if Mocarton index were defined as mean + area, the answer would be 47.5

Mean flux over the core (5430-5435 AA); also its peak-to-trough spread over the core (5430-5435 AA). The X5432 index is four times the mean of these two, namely 12.6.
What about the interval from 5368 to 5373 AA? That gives 13.6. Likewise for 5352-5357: 15.9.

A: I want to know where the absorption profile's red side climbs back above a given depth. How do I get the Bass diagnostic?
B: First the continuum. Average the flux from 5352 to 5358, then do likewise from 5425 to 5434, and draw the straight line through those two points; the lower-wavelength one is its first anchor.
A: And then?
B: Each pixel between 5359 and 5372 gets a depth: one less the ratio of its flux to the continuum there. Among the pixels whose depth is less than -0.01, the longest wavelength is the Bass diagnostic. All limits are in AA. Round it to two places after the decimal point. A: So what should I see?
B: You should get 5367.32 AA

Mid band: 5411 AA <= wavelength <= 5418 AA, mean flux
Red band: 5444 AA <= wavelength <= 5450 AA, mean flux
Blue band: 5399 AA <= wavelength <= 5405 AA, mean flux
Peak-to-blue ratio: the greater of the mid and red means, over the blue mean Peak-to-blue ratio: 1.04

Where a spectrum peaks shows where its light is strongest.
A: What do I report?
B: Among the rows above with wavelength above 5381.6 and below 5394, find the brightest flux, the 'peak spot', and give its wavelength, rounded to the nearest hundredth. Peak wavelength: 5384.65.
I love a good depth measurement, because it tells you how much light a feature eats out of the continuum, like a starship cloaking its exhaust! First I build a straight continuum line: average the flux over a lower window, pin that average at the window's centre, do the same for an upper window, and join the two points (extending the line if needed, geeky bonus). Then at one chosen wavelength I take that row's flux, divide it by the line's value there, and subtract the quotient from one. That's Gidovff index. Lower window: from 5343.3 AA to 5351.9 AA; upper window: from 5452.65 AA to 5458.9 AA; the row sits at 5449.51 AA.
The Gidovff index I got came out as -0.12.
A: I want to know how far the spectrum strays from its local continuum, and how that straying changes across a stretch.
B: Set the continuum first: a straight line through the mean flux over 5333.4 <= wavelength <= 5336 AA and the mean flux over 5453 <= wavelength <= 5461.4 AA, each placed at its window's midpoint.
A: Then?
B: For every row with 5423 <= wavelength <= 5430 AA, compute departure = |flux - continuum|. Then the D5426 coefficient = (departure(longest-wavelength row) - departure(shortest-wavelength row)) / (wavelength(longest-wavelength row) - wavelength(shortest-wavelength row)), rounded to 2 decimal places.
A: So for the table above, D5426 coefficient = -0.03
